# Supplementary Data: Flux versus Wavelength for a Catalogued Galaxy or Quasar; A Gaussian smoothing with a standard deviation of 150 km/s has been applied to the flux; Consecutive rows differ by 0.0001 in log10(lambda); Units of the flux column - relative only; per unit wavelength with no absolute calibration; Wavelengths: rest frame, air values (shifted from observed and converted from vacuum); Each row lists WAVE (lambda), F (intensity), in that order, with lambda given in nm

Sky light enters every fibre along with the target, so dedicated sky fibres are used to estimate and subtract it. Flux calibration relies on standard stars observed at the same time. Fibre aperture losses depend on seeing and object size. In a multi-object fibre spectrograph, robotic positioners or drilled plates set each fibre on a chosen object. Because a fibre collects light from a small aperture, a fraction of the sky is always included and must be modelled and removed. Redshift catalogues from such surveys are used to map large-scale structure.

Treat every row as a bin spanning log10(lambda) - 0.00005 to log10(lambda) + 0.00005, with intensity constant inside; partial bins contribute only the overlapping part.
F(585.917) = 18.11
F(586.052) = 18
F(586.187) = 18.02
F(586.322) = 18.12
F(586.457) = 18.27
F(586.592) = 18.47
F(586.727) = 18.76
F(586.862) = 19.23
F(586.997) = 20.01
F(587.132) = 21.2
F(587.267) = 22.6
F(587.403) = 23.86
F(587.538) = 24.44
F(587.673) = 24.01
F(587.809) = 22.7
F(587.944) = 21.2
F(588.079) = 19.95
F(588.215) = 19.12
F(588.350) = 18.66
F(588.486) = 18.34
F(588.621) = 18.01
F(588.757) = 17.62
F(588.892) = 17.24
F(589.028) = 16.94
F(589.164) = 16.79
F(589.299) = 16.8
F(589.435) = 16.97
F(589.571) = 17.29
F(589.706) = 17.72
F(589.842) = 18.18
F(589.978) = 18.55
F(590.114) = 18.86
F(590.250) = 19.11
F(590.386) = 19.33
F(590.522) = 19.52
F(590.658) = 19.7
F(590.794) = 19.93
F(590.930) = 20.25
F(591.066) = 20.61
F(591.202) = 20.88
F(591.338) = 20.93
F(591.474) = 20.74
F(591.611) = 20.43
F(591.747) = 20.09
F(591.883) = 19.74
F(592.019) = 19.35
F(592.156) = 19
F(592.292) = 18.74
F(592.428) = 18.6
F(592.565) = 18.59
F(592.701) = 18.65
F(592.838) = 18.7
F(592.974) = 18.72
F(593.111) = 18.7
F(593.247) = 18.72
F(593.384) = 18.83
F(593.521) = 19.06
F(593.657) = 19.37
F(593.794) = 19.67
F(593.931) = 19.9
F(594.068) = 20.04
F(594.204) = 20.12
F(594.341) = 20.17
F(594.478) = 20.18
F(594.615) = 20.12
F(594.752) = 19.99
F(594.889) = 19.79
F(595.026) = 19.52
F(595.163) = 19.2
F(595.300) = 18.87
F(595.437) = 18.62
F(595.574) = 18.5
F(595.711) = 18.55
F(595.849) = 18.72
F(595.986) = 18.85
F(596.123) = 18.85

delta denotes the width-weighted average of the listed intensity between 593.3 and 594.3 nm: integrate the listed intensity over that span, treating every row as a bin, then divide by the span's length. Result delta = 19.6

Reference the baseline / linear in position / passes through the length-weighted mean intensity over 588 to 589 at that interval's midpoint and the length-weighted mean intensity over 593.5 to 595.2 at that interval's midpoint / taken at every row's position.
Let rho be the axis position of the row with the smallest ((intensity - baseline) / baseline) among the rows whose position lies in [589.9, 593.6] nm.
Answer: 593.247 nm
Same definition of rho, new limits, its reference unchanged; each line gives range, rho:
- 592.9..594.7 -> 593.247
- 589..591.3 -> 589.299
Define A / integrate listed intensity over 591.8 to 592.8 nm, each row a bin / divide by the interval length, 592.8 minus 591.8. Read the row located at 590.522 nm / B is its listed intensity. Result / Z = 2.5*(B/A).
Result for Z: 2.57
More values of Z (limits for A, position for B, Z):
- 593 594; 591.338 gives 2.73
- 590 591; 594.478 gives 2.59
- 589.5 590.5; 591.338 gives 2.83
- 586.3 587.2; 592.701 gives 2.43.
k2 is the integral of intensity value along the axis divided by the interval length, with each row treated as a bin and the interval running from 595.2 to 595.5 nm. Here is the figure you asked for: 18.8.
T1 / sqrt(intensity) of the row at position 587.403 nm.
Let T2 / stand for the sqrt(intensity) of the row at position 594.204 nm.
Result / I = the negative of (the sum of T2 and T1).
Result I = -9.37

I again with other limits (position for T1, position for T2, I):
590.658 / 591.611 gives -8.96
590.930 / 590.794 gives -8.96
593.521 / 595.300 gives -8.71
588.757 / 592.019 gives -8.60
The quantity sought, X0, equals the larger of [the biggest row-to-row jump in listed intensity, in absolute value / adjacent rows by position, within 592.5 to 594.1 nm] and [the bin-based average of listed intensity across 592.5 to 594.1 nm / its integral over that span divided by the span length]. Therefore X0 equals 19.1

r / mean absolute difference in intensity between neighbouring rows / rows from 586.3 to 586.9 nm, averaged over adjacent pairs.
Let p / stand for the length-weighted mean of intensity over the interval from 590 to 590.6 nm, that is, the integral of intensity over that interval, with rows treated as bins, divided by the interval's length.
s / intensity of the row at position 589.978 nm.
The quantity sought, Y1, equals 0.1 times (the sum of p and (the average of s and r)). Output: 2.86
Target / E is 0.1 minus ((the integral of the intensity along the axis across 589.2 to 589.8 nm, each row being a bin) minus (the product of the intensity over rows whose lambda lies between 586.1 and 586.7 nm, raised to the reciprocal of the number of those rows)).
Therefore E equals 8.0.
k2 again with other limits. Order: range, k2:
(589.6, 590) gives 18.0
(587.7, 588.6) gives 20.1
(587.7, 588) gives 22.2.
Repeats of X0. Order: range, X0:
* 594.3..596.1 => 19.3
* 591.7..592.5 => 19.2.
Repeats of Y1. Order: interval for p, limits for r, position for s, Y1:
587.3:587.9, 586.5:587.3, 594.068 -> 3.40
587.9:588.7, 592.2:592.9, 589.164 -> 2.76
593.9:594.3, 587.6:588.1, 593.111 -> 3.01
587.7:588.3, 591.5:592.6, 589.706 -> 2.99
